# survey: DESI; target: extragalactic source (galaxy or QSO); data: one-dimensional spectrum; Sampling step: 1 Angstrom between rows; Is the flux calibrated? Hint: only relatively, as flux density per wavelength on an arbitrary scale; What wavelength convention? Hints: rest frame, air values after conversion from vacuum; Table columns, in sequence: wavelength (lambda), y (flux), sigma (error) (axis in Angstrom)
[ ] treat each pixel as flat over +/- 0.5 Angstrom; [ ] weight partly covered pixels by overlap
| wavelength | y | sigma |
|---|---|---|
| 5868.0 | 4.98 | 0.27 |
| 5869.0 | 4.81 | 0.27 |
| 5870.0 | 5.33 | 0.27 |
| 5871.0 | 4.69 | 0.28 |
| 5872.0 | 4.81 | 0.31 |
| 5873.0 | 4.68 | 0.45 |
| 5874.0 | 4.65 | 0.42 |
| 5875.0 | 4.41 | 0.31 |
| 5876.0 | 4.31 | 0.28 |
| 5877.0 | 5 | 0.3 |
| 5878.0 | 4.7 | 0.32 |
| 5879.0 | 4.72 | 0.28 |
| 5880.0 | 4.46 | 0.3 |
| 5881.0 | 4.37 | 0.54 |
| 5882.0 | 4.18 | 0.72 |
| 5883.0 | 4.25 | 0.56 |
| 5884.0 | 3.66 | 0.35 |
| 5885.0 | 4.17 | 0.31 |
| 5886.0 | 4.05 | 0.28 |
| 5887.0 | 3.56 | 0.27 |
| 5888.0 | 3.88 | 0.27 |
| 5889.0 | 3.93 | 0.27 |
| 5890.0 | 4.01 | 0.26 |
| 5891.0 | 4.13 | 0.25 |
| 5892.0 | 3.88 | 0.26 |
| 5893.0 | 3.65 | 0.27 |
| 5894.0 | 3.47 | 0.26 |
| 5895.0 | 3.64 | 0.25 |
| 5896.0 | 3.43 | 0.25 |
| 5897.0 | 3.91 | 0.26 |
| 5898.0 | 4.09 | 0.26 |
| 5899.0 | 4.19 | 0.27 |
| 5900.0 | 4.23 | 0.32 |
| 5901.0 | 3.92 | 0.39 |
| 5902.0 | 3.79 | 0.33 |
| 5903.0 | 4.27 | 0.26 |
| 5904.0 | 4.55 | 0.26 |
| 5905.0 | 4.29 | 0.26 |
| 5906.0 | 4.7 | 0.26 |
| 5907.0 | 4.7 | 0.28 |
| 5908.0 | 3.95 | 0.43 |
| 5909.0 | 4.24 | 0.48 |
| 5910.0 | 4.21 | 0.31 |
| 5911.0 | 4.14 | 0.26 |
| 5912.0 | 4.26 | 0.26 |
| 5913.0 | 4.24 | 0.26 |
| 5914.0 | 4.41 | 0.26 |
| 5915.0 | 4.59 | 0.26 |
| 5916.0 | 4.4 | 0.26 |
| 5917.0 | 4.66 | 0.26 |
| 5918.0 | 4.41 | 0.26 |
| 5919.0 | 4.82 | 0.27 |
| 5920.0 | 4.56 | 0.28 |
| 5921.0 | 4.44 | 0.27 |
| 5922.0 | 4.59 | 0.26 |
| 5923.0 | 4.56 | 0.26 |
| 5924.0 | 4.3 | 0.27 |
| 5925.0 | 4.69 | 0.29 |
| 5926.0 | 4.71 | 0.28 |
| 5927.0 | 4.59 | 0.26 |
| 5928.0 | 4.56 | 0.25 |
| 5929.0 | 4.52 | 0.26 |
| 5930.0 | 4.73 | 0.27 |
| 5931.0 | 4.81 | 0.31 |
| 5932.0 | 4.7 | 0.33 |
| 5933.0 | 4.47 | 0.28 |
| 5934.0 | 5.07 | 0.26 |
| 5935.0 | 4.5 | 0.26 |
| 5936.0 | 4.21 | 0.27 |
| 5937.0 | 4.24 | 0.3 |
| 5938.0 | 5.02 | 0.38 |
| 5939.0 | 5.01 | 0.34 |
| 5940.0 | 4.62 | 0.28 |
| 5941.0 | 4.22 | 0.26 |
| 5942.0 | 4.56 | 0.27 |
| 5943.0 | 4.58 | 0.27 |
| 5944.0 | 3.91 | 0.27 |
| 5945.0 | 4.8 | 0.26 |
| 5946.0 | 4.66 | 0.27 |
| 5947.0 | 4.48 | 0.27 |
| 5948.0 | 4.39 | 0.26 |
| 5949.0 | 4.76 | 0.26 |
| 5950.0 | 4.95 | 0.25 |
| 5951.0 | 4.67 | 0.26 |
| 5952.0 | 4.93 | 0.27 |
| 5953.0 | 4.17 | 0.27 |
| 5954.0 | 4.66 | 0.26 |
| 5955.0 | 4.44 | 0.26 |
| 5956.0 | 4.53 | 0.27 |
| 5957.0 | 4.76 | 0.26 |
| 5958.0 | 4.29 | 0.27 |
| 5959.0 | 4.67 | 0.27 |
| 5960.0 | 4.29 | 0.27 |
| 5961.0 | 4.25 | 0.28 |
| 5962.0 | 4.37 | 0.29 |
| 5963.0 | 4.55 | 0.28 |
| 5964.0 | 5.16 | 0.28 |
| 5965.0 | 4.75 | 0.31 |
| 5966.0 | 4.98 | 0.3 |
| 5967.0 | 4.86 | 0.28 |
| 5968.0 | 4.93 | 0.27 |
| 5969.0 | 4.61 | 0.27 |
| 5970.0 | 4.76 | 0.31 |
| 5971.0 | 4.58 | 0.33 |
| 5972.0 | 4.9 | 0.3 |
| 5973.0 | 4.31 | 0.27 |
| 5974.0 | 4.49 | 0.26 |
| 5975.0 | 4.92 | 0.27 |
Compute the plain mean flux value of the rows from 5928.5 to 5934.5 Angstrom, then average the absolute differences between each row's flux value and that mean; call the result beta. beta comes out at 0.153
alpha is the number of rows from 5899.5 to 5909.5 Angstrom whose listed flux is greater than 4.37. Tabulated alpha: 3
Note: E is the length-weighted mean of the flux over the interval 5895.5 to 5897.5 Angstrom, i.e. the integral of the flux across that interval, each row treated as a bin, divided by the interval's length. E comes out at 3.67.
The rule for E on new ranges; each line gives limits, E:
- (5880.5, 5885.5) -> 4.13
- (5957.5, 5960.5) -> 4.42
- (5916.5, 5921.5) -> 4.58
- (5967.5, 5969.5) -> 4.77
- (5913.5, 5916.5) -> 4.47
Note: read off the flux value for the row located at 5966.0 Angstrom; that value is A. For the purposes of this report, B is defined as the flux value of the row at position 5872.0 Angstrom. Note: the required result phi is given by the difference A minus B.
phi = 0.2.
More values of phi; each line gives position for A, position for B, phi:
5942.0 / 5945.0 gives -0.2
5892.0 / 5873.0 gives -0.8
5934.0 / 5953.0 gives 0.9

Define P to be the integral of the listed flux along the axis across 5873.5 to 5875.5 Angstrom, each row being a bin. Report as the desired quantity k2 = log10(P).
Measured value 0.957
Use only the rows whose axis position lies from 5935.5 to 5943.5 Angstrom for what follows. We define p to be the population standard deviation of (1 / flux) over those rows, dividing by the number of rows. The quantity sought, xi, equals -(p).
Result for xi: -0.0146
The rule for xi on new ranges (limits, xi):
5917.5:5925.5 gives -0.0074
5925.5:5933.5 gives -0.0051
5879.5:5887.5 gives -0.0191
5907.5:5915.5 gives -0.0096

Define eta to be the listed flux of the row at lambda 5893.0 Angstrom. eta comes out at 3.65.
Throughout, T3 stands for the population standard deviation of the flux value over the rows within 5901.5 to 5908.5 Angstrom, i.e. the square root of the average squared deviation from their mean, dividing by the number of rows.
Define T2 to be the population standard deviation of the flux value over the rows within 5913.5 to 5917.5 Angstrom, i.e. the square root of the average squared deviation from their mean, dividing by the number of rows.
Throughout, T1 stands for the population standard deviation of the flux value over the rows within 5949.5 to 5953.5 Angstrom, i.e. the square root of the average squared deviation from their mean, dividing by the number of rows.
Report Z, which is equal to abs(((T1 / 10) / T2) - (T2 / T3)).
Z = 0.1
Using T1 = 0.31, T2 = 0.11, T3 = 0.33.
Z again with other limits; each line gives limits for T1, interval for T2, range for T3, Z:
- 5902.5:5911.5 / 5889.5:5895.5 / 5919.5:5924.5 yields 2.0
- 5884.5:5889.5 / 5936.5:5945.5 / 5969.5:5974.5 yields 1.7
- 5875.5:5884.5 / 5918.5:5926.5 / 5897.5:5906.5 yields 0.3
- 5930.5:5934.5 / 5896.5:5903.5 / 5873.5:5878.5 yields 0.6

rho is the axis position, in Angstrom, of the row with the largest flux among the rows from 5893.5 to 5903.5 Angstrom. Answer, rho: 5903.0 Angstrom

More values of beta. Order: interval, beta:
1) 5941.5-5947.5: 0.202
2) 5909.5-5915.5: 0.128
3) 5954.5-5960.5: 0.157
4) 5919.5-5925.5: 0.102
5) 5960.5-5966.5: 0.287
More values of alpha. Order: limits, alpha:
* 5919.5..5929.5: 9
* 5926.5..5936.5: 9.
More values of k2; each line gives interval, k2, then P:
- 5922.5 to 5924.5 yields 0.947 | 8.9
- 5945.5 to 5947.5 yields 0.961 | 9.1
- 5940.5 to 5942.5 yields 0.943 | 8.8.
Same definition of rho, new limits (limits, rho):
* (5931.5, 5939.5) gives 5934.0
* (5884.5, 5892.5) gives 5885.0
